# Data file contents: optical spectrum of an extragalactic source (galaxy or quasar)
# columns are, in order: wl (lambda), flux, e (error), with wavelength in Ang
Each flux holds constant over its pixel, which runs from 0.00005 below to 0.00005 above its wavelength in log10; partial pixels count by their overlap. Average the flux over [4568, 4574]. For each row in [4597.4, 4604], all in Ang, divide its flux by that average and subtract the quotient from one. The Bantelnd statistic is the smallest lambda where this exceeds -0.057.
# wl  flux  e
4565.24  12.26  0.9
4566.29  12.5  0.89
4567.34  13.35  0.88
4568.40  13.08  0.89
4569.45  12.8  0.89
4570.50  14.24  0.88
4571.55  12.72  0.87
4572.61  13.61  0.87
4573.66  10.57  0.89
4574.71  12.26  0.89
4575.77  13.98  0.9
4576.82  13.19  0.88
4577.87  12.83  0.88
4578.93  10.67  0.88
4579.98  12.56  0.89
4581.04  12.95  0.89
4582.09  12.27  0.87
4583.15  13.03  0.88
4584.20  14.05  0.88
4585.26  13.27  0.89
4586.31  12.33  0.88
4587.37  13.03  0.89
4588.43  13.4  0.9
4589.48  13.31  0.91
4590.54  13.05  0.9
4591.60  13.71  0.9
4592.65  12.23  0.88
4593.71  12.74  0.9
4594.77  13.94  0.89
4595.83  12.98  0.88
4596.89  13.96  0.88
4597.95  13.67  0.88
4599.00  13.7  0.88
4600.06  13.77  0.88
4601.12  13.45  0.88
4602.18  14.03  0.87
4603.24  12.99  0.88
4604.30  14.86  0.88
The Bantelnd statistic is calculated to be 4601.12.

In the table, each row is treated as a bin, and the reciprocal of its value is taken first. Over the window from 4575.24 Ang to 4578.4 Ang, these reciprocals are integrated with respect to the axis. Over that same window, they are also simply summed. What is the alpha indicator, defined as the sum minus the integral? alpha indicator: -0.012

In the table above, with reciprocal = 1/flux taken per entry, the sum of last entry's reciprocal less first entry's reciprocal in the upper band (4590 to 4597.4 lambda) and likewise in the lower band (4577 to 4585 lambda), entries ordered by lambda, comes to -0.012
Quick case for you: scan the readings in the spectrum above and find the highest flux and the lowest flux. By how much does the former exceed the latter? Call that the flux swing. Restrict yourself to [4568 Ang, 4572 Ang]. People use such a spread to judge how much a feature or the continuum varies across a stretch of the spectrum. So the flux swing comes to 1.5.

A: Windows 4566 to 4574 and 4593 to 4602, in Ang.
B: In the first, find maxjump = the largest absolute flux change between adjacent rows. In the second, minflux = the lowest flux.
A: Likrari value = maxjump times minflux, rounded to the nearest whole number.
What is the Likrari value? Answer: 39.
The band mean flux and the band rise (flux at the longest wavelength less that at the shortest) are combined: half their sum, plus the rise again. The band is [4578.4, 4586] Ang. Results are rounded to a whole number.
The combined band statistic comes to 10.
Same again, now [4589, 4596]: 6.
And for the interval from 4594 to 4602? 6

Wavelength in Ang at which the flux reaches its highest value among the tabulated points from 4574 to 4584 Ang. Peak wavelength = 4575.77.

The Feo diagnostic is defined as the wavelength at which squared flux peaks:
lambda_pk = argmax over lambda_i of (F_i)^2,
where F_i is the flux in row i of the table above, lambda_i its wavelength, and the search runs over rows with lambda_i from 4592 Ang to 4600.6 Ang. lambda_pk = 4596.89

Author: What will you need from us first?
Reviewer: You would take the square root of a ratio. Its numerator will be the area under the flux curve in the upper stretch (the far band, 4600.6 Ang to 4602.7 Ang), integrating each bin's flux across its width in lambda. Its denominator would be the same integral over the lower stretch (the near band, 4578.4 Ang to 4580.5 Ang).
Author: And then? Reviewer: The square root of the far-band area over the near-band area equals 1.09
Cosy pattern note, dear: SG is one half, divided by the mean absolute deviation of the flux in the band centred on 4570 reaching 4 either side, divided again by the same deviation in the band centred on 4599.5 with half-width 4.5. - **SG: 2.19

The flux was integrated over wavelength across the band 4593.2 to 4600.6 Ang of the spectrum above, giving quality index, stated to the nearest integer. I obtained 100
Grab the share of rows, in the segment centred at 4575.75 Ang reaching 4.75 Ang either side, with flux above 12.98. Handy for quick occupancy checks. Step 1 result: 0.33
